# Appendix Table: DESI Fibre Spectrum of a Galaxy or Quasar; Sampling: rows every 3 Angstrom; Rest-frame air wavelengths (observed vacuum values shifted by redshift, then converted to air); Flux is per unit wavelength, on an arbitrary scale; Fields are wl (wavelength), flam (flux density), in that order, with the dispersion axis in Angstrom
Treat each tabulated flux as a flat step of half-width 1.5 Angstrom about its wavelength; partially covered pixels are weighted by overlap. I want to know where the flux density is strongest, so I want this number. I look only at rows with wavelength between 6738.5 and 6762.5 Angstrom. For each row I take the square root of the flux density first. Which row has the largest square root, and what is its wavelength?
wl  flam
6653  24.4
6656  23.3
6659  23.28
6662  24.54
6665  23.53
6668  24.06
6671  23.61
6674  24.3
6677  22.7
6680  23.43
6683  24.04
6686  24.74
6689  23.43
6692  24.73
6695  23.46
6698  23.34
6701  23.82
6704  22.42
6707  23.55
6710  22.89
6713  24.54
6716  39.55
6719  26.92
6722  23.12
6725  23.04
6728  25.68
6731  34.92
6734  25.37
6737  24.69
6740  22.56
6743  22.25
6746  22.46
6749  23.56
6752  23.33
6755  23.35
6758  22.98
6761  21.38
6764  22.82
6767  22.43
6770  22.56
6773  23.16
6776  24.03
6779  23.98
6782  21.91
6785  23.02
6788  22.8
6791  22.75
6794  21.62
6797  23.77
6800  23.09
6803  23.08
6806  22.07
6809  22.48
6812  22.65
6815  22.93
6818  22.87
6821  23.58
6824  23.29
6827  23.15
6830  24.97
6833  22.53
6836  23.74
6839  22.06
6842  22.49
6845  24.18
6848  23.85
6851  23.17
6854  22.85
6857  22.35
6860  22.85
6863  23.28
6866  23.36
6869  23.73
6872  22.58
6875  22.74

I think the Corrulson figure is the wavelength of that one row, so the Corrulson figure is 6749 Angstrom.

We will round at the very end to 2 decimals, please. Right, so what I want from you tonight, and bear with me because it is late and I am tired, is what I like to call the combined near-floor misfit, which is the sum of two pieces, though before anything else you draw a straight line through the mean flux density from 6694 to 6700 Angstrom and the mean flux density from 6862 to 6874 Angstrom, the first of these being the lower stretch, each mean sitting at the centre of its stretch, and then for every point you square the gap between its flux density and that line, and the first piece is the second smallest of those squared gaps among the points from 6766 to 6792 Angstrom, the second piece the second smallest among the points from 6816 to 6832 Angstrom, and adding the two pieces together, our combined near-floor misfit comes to 0.10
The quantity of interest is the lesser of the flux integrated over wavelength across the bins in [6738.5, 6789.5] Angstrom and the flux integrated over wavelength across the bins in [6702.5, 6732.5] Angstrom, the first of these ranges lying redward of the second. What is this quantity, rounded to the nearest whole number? 800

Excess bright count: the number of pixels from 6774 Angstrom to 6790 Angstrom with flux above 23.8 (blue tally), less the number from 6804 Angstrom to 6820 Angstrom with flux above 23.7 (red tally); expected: 2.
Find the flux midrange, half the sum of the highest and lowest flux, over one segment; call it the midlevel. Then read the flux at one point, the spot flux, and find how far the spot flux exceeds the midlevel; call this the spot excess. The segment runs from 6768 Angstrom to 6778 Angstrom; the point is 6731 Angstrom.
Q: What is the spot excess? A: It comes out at 11.6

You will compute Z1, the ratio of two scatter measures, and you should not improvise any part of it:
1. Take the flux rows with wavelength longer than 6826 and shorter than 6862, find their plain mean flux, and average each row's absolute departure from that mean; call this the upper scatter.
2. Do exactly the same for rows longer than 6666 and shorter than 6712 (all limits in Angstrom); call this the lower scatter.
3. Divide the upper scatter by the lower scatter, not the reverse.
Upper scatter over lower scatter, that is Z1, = 1.3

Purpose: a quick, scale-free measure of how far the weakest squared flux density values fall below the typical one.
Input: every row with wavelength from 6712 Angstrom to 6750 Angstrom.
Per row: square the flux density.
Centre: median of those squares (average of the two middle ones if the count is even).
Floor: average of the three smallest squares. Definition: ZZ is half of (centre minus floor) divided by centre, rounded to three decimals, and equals 0.083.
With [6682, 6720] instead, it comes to 0.038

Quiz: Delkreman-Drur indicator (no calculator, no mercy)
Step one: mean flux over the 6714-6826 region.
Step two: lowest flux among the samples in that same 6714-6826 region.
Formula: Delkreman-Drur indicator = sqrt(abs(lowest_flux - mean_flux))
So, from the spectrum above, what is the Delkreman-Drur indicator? 1.6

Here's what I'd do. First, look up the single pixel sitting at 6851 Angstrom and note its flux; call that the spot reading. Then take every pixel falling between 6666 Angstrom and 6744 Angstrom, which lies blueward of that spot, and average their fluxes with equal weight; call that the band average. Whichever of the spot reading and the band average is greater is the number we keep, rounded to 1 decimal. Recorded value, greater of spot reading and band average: 24.9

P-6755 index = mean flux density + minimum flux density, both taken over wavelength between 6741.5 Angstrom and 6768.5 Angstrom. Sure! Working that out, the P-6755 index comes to 44.1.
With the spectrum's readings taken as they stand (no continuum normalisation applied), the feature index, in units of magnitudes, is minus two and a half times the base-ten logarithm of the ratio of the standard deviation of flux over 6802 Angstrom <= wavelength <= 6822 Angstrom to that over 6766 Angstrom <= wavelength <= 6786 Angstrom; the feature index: 0.55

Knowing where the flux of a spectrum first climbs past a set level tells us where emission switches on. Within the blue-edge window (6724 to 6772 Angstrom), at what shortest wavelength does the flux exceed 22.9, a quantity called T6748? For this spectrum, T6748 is 6725 Angstrom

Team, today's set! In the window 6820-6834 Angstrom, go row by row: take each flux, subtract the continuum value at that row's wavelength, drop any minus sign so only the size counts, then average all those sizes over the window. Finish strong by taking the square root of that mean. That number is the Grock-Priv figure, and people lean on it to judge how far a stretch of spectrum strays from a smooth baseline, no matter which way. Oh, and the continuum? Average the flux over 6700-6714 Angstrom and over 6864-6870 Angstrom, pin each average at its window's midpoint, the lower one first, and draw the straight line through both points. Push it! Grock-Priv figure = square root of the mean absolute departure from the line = 0.79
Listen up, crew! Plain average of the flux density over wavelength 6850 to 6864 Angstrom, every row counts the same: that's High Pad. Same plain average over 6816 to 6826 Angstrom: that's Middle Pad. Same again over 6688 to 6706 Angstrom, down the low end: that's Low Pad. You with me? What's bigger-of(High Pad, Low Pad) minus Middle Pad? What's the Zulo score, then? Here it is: 0.3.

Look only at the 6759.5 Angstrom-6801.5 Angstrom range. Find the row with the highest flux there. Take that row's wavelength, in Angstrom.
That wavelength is 6776 Angstrom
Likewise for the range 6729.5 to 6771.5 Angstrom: 6731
